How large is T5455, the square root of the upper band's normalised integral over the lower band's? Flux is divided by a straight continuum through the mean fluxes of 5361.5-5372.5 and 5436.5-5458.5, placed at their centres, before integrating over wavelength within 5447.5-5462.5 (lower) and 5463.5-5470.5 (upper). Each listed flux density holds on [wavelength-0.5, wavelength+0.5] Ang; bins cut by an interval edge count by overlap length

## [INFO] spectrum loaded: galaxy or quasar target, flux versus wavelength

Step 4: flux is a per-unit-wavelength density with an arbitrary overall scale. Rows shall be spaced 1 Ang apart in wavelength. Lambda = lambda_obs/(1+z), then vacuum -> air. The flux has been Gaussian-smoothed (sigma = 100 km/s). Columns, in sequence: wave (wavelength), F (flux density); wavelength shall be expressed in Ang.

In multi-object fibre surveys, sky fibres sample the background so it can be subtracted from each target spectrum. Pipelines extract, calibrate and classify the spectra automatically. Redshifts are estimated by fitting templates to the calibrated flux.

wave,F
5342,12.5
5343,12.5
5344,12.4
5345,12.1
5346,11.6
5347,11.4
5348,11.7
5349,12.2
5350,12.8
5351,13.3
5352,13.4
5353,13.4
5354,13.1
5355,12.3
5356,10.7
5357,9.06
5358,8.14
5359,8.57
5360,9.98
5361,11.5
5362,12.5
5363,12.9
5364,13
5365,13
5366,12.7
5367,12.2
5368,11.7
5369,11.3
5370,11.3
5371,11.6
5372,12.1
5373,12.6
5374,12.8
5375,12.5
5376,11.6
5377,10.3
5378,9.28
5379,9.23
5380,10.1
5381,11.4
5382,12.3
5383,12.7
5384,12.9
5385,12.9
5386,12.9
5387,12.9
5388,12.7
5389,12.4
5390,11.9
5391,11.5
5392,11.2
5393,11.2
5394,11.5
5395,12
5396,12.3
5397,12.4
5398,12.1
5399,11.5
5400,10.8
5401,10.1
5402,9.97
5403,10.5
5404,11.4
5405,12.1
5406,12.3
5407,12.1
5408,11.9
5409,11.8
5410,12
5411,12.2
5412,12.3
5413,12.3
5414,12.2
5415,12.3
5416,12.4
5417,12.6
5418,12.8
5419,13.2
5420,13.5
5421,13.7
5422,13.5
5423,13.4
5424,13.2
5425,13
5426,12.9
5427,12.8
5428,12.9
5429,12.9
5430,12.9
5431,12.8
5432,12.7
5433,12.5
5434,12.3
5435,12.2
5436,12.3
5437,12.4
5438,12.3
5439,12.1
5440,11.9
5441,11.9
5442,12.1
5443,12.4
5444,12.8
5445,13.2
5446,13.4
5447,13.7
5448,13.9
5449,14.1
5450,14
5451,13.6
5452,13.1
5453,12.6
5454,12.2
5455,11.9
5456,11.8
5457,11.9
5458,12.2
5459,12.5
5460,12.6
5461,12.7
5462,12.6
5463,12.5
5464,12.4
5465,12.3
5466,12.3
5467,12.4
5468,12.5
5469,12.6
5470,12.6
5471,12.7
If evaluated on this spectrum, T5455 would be 0.67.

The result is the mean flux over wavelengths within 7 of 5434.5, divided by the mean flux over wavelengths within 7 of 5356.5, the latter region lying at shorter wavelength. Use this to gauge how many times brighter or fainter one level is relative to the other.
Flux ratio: 1.08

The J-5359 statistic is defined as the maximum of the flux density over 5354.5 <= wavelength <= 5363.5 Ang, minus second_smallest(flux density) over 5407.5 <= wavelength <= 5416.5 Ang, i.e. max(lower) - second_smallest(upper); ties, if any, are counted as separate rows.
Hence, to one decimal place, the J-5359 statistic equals 1.0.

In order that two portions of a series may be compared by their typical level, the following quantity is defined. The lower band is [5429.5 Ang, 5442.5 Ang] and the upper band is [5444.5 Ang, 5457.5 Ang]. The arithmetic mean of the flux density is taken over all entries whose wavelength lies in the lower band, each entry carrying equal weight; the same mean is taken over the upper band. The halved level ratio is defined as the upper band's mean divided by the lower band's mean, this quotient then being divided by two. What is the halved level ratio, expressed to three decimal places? 0.528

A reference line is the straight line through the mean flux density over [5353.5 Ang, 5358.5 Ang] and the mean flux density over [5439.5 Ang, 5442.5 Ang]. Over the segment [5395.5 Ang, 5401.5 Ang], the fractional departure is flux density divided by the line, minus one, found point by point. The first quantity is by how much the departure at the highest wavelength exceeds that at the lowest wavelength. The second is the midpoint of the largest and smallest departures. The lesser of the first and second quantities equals -0.20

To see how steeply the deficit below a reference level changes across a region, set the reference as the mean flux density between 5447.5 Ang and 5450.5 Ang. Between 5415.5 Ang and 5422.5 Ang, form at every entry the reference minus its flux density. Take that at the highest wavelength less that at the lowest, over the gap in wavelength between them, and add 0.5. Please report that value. 0.3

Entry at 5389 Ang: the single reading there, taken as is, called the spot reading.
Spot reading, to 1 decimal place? 12.4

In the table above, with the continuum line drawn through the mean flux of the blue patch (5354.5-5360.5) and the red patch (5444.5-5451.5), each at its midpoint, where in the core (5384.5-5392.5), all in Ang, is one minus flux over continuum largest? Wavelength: 5392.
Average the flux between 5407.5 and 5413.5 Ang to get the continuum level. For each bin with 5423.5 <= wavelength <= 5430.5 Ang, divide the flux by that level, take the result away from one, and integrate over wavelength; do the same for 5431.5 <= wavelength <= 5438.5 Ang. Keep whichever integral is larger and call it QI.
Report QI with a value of -0.18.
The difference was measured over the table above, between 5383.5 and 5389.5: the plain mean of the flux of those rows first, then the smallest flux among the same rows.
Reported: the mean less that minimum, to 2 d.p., 0.38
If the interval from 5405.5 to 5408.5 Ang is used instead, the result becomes 0.20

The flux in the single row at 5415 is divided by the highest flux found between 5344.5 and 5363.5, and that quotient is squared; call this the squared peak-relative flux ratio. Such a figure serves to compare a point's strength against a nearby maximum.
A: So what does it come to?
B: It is 0.84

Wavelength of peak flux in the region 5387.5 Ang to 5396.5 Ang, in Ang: 5388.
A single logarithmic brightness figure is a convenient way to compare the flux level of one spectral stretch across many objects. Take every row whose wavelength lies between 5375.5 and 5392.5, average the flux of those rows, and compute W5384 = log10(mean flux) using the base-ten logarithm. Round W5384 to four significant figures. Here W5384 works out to 1.067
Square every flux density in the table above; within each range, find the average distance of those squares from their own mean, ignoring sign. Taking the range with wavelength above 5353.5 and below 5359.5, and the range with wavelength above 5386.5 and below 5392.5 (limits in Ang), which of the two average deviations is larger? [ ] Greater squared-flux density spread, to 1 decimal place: 35.9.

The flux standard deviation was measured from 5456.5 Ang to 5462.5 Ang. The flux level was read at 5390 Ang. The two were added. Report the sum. 12.2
